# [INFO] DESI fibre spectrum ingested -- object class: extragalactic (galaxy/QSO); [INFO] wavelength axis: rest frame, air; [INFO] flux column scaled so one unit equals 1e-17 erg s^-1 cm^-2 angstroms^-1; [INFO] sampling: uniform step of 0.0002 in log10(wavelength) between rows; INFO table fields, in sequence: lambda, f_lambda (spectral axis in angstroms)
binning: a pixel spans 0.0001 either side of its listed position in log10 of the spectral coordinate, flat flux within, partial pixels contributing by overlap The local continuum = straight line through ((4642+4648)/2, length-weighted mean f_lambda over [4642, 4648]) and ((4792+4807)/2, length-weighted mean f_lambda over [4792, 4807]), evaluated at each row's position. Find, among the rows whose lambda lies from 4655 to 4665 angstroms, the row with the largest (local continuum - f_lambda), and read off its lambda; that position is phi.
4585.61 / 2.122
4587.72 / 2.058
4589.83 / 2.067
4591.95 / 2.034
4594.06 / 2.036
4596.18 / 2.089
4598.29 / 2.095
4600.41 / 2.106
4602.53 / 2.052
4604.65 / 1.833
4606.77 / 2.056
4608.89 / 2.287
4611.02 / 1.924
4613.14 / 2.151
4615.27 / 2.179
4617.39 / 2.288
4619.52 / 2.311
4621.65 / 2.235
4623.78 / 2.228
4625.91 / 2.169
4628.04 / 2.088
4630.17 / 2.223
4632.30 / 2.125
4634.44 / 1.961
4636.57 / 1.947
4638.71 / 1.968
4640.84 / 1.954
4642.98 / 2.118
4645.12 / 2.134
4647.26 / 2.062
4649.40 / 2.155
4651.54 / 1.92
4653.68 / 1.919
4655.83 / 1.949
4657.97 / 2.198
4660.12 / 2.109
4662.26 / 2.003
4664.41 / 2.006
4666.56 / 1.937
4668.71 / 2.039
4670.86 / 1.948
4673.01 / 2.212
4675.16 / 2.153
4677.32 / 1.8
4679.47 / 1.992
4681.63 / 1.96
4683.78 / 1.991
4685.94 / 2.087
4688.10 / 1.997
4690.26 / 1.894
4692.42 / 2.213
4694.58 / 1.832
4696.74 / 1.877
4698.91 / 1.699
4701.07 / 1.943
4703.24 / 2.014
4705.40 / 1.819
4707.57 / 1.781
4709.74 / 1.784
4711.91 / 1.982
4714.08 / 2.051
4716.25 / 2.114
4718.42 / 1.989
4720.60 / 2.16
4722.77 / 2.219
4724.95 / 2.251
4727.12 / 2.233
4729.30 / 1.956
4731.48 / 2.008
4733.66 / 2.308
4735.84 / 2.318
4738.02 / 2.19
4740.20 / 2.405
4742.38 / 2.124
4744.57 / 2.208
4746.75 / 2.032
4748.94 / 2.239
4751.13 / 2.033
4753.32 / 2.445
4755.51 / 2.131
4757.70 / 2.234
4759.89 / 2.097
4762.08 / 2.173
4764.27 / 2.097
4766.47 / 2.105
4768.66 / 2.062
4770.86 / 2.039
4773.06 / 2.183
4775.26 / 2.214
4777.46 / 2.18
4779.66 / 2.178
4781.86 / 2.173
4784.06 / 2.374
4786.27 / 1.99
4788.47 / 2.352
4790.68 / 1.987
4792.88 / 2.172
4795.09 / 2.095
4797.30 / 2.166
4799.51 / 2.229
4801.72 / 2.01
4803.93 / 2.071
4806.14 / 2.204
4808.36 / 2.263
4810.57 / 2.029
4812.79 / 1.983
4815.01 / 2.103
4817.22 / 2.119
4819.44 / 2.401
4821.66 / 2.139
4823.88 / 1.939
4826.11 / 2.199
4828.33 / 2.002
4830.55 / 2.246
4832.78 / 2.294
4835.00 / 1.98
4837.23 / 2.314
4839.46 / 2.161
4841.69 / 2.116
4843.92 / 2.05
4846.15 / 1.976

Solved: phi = 4655.83 angstroms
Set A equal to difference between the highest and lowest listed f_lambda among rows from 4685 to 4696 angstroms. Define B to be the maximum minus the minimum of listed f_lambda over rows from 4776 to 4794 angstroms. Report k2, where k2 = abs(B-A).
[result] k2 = 0.01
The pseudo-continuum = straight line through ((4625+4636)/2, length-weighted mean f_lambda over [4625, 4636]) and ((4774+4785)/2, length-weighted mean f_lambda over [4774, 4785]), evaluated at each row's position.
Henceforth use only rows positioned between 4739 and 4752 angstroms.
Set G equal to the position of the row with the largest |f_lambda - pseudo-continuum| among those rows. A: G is 4740.20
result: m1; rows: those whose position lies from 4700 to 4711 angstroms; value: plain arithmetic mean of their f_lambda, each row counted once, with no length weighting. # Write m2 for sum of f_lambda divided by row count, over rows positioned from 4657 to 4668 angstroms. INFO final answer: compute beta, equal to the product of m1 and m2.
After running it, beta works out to 3.8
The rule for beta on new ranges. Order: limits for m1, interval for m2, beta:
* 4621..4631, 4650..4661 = 4.4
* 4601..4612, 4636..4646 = 4.1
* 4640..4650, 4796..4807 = 4.5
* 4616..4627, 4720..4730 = 4.9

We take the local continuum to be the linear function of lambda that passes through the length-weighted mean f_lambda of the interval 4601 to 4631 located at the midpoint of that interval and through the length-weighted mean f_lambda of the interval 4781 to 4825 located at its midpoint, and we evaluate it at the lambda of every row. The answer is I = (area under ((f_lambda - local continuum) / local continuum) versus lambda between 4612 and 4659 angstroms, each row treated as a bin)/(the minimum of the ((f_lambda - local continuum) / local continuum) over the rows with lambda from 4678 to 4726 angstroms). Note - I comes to 4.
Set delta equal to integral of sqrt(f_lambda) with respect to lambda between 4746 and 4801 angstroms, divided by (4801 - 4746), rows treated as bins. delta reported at 1.47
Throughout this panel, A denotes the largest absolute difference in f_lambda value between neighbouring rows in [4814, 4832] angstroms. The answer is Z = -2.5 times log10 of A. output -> 1.4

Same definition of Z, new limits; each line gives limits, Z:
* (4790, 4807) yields 1.6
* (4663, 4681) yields 1.1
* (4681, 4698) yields 1.0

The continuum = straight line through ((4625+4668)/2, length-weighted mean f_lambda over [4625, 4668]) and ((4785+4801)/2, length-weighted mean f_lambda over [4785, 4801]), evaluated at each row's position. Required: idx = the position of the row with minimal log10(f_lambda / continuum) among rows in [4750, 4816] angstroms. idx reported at 4812.79 angstroms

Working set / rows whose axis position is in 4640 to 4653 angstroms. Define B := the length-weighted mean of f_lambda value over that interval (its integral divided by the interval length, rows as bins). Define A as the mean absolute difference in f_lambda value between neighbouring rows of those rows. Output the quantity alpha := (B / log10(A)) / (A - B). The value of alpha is 1.13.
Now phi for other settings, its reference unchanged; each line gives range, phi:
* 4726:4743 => 4729.30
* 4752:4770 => 4768.66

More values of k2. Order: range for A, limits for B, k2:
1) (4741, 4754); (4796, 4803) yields 0.19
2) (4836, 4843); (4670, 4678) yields 0.21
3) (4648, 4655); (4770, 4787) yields 0.15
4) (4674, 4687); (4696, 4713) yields 0.04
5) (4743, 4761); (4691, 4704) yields 0.10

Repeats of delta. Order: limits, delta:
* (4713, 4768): 1.47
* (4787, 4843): 1.46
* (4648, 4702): 1.41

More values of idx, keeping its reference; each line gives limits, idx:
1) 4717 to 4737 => 4729.30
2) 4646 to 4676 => 4653.68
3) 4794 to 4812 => 4801.72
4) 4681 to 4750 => 4698.91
